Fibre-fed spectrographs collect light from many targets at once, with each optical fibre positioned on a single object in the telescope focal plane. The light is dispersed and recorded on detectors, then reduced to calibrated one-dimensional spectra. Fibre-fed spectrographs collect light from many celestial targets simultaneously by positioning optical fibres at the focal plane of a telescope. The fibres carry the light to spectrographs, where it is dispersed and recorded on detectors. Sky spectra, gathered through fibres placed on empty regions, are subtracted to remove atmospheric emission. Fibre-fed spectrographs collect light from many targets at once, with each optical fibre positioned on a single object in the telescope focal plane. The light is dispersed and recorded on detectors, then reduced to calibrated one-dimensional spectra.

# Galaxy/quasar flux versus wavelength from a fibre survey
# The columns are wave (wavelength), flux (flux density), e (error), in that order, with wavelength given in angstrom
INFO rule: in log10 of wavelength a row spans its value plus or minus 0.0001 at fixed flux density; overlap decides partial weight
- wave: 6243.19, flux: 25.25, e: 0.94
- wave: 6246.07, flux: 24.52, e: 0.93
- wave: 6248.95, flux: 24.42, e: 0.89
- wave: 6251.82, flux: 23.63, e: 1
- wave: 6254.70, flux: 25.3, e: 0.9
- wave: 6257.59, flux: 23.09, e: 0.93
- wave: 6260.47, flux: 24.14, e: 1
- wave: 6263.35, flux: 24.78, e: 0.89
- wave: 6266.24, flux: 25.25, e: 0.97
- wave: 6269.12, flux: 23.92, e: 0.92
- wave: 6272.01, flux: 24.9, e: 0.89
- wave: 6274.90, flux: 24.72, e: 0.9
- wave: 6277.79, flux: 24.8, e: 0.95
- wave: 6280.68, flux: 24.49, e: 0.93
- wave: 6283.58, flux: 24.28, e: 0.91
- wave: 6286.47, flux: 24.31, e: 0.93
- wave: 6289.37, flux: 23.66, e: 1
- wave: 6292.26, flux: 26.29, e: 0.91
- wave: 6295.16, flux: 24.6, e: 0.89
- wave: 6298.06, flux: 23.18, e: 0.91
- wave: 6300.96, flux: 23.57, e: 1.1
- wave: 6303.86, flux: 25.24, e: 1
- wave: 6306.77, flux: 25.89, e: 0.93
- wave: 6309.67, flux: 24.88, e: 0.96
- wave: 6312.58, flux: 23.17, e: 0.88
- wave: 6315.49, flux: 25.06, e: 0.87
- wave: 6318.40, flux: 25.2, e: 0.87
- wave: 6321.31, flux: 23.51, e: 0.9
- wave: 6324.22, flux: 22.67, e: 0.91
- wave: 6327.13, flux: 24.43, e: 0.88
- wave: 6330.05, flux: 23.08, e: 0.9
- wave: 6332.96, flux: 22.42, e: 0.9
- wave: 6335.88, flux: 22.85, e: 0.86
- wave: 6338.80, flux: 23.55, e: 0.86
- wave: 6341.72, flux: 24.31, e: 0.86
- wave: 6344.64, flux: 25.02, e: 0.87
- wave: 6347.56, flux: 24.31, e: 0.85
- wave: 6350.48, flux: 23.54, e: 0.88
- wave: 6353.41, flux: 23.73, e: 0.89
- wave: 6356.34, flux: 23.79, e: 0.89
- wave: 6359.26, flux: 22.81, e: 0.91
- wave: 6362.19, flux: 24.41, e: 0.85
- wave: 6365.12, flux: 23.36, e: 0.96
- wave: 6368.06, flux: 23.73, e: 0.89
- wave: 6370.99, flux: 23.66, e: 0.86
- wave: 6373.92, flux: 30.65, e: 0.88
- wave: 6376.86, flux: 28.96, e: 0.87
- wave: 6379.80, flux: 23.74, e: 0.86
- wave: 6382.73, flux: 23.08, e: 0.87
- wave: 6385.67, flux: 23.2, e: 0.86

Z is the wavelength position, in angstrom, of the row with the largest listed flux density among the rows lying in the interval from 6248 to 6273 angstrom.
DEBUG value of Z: 6254.70 angstrom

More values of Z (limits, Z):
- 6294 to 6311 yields 6306.77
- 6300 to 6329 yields 6306.77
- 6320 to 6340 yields 6327.13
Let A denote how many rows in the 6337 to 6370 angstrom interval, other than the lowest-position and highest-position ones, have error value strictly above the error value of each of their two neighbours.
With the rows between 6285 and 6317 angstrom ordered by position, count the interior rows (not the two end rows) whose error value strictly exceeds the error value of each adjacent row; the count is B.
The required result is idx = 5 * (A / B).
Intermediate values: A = 3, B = 3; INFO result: 5.0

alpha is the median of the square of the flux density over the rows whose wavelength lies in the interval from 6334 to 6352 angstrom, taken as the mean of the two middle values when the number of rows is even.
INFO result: 573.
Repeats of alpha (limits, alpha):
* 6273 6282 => 611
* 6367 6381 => 564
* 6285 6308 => 598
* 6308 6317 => 619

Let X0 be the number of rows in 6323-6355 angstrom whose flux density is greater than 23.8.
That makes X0 4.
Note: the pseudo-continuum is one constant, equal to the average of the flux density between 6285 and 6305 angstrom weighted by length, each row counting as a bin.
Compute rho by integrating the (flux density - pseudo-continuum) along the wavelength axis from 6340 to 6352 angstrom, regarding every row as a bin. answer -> -1.5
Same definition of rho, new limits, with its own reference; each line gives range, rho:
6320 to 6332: -12.3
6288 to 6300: 0.0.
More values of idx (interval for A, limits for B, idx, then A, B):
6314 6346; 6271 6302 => 2.5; 1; 2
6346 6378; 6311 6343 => 15.0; 3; 1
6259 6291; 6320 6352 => 5.0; 2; 2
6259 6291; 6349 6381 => 3.3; 2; 3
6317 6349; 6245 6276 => 3.3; 2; 3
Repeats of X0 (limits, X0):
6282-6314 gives 7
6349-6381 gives 3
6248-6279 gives 9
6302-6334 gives 6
